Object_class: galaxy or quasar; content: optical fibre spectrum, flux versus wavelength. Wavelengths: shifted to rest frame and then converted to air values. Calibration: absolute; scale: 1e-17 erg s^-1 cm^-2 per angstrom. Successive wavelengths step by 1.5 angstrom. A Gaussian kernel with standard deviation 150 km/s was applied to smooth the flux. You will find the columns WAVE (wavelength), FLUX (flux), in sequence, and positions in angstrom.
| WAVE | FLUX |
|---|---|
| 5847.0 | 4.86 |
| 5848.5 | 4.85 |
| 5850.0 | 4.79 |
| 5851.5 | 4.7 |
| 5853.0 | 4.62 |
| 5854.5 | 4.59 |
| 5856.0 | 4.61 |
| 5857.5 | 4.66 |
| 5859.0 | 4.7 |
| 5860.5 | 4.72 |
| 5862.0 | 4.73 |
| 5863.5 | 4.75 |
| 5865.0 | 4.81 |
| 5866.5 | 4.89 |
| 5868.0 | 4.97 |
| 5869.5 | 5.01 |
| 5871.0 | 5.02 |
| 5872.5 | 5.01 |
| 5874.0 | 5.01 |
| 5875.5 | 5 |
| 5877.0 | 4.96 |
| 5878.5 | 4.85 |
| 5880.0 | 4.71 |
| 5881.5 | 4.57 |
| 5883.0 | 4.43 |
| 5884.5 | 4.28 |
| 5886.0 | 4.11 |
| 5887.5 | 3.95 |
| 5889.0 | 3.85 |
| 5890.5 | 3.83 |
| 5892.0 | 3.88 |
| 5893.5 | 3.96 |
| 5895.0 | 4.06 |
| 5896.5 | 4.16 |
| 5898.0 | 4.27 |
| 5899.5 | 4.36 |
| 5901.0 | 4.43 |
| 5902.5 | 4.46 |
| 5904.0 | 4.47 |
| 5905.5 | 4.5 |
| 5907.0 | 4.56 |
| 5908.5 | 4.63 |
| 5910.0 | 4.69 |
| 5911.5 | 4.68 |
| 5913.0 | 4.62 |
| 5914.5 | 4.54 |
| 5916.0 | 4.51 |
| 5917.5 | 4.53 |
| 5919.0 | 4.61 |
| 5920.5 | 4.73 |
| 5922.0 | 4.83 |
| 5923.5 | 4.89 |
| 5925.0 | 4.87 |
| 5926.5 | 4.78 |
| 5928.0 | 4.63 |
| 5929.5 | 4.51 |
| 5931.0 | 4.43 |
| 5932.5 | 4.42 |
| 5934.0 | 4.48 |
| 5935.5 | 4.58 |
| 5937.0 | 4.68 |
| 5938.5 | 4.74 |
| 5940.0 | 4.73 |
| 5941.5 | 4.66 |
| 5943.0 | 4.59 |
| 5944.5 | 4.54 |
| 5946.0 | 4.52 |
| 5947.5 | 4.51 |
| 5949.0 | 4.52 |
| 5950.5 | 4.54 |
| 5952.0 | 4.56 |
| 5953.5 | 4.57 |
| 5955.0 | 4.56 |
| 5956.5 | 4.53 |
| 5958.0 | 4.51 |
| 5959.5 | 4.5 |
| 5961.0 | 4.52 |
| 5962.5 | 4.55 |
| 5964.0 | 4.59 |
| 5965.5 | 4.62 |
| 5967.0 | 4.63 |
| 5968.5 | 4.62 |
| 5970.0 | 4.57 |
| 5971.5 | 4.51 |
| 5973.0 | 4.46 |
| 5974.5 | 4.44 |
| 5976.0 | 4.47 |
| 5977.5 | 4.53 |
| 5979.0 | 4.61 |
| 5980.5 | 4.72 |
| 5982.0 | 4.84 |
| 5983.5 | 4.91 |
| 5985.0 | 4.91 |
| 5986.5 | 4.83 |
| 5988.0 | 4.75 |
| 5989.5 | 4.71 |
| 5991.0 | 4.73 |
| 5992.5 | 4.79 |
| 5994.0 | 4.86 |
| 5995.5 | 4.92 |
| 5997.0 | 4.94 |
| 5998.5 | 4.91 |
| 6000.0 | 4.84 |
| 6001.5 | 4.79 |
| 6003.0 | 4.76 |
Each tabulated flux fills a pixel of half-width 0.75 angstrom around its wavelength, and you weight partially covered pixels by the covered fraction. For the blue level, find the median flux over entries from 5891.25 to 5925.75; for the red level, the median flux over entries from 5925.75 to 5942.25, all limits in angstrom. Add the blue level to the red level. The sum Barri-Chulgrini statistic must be 9.2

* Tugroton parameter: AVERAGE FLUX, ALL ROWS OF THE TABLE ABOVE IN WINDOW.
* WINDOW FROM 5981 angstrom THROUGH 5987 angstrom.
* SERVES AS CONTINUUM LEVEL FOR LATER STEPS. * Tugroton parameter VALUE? 4.87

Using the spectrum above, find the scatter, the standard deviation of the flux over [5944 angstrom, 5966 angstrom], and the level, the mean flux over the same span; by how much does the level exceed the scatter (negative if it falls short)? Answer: 4.51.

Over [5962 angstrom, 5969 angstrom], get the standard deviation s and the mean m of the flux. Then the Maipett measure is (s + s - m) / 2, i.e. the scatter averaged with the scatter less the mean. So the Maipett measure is -2.27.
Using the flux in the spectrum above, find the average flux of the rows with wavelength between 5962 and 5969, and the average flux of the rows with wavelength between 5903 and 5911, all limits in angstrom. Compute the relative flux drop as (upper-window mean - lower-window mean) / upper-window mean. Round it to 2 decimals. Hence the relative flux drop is 0.01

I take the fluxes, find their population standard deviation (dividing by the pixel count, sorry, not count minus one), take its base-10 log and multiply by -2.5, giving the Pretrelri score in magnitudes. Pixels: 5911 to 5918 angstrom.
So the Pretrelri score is 2.98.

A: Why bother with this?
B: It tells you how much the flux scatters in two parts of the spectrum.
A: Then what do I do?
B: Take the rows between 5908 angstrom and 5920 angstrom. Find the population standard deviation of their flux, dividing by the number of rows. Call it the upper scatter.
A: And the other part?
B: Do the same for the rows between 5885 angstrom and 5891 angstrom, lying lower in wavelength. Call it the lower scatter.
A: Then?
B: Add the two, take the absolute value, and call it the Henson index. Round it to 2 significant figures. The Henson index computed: 0.17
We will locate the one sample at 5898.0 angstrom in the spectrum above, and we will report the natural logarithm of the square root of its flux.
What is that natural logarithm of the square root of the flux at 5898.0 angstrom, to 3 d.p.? 0.726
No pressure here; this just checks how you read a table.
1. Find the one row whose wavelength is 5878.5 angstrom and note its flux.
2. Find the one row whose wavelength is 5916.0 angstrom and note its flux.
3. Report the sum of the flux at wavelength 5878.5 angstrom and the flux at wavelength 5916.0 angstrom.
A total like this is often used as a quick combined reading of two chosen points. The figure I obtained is 9.36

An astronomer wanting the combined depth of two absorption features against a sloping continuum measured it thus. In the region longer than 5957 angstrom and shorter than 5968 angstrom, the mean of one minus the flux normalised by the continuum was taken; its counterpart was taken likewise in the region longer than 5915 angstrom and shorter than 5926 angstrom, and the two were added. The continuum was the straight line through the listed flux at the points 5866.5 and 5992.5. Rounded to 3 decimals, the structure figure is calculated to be 0.081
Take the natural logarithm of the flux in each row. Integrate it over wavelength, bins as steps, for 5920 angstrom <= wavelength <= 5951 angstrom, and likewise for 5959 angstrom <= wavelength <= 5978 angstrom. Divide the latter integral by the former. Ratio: 0.6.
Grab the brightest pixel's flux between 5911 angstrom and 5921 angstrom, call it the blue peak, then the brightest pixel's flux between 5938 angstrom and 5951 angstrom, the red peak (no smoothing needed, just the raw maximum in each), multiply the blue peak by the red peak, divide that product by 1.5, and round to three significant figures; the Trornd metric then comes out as 14.9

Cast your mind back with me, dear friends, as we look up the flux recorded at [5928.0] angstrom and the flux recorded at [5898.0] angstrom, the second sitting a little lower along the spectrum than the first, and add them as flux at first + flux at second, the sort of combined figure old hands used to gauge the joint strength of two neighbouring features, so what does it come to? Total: 8.9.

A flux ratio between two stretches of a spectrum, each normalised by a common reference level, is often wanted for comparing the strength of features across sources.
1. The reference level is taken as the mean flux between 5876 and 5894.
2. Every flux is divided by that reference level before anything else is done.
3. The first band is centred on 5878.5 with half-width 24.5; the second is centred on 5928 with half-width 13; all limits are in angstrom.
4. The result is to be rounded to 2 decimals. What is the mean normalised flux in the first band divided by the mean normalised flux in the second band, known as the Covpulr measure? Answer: 0.98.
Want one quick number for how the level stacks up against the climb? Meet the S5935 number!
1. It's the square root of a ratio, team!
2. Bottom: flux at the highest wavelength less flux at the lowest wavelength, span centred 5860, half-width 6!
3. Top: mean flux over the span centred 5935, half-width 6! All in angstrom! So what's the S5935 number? 4.6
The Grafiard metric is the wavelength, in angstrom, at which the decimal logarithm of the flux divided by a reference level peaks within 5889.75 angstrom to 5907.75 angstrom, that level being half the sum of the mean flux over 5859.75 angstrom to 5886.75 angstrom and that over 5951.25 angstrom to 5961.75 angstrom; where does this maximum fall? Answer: 5907.0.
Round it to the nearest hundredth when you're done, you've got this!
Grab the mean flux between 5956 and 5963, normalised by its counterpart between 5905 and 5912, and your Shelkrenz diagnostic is 0.98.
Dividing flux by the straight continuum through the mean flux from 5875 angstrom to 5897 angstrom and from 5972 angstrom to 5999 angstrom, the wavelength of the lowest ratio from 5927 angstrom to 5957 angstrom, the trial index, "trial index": 5932.5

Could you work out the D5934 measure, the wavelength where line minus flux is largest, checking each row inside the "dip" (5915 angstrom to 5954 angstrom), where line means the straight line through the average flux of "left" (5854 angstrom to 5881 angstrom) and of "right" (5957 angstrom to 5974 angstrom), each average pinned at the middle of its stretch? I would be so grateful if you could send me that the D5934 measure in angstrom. 5932.5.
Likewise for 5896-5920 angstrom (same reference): 5896.5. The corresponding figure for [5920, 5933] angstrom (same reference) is 5932.5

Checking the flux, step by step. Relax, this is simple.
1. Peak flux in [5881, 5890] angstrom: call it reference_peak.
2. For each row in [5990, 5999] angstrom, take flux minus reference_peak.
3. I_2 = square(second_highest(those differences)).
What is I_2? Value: 0.12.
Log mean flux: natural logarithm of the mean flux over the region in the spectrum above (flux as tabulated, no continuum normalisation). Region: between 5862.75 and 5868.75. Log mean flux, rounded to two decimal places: 1.58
